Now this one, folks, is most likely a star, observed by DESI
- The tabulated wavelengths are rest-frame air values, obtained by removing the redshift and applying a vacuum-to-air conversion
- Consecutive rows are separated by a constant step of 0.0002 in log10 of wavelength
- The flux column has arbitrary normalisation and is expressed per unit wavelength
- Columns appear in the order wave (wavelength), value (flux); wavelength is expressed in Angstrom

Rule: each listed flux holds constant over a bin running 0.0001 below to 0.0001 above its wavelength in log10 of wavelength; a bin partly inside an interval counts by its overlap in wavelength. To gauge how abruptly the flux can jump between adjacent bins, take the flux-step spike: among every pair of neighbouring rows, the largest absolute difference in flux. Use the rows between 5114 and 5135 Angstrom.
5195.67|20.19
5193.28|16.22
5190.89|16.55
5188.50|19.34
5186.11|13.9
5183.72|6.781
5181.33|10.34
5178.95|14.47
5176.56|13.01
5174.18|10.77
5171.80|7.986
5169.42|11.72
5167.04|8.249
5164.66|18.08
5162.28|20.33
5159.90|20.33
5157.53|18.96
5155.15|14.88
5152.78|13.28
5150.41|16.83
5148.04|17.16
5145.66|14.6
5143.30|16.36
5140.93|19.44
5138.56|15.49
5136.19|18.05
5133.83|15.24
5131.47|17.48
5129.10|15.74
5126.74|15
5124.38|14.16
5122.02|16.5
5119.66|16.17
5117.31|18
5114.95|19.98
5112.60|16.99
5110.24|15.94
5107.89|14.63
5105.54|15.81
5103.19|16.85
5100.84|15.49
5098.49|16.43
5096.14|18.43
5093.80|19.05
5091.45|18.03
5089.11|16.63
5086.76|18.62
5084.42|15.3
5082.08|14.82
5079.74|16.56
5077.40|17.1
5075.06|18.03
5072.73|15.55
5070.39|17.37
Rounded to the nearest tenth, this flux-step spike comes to 2.3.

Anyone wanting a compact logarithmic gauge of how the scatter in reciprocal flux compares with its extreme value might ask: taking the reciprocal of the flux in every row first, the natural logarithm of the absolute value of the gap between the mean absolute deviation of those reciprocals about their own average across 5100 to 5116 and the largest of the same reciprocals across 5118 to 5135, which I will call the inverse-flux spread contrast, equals -2.71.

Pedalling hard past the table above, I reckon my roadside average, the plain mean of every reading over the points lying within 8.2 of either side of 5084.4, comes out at 16.7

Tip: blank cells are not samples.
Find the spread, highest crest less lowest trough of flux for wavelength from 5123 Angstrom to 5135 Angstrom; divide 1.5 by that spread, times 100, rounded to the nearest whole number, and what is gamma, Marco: 45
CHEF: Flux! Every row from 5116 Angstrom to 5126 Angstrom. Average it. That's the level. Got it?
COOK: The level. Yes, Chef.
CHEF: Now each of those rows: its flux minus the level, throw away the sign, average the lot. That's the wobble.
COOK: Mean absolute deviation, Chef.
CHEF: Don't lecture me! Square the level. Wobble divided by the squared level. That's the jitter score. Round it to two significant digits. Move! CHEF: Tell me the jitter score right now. 0.0040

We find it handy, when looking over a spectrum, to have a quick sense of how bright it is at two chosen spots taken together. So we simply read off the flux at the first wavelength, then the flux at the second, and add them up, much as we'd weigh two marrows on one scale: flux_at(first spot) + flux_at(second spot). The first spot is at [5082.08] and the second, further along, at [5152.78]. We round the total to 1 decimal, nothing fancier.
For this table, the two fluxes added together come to 28.1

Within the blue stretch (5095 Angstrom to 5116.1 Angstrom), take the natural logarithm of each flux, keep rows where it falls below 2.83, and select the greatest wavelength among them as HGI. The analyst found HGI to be 5110.24 Angstrom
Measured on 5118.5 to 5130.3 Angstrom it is 5129.10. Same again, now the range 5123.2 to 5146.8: 5145.66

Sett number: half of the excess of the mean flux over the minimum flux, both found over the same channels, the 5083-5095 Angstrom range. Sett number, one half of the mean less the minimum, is 1.1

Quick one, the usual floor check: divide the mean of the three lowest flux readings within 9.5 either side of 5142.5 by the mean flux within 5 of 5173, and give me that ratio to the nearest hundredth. 1.39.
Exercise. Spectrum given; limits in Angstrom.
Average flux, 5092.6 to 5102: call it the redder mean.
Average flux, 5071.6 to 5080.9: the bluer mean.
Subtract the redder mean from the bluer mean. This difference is -1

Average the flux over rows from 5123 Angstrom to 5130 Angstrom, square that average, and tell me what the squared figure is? 224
